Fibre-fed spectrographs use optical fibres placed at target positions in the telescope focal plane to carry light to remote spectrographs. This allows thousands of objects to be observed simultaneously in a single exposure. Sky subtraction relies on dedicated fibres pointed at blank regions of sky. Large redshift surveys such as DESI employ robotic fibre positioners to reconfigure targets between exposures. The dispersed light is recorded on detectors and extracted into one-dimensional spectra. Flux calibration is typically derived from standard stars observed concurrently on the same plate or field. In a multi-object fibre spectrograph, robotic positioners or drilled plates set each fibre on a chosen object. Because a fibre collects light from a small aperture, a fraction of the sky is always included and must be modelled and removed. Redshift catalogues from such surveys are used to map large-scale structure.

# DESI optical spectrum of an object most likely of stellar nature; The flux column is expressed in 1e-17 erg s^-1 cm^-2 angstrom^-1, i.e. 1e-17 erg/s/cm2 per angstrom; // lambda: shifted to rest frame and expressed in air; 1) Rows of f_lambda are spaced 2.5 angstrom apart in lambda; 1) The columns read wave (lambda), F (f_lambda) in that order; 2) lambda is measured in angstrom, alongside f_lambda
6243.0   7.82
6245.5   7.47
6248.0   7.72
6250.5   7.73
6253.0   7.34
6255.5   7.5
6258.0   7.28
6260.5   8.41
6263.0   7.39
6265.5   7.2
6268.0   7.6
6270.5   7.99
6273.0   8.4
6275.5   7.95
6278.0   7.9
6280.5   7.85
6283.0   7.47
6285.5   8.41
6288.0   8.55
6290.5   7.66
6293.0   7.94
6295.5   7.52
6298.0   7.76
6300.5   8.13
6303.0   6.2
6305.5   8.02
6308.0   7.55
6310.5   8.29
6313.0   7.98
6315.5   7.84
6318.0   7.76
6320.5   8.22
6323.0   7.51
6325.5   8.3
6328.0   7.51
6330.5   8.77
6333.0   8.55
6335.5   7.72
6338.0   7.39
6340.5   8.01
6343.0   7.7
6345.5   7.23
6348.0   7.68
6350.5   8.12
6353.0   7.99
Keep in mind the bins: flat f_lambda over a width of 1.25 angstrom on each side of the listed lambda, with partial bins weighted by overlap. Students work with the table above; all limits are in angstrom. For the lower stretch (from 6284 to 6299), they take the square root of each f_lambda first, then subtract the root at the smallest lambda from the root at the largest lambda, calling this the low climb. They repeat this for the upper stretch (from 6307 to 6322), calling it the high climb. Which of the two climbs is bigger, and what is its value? 0.12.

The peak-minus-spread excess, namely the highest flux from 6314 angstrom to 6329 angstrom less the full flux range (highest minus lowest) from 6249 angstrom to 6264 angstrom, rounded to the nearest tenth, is 7.2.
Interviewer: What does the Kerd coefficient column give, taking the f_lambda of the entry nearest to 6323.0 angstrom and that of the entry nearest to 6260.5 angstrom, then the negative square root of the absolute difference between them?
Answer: -0.95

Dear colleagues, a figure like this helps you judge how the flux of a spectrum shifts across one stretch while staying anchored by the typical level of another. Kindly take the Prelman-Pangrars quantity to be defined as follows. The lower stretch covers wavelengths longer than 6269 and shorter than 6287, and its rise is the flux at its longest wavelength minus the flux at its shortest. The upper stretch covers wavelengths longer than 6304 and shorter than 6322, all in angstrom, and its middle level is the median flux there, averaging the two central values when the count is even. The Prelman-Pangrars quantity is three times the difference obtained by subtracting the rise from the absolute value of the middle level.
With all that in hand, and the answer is 22.7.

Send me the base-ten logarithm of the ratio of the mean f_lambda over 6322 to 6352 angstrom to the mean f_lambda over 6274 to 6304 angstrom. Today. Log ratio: 0.005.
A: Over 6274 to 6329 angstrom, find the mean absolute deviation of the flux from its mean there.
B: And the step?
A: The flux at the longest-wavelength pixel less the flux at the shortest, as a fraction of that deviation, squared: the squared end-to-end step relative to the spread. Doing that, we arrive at 1.9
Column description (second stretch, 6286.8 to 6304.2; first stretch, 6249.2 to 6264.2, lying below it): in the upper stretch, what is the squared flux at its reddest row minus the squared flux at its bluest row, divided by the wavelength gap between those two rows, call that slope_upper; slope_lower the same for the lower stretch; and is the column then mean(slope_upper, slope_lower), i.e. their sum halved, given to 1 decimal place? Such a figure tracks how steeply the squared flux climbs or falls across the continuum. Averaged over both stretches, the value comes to -1.4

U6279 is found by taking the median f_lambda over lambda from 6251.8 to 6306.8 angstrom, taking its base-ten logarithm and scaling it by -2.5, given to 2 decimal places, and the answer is -2.23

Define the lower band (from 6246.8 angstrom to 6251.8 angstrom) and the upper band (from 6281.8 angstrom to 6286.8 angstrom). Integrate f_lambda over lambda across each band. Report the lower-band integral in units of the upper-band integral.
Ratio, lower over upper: 0.97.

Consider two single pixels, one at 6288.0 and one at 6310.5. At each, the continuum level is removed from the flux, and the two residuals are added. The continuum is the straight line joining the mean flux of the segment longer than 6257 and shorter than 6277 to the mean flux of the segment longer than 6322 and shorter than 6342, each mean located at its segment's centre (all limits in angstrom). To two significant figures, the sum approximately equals 1.1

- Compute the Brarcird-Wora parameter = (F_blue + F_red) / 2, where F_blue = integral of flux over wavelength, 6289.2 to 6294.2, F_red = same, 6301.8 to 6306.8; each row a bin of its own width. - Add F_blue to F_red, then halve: 37.3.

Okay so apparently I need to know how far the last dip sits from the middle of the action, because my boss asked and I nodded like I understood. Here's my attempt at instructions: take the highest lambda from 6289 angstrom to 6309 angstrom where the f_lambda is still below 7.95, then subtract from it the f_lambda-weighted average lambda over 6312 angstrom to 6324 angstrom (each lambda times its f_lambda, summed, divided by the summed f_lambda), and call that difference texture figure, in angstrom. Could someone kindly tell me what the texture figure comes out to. -10.0 angstrom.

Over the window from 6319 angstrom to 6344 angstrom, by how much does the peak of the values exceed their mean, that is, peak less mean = 0.80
